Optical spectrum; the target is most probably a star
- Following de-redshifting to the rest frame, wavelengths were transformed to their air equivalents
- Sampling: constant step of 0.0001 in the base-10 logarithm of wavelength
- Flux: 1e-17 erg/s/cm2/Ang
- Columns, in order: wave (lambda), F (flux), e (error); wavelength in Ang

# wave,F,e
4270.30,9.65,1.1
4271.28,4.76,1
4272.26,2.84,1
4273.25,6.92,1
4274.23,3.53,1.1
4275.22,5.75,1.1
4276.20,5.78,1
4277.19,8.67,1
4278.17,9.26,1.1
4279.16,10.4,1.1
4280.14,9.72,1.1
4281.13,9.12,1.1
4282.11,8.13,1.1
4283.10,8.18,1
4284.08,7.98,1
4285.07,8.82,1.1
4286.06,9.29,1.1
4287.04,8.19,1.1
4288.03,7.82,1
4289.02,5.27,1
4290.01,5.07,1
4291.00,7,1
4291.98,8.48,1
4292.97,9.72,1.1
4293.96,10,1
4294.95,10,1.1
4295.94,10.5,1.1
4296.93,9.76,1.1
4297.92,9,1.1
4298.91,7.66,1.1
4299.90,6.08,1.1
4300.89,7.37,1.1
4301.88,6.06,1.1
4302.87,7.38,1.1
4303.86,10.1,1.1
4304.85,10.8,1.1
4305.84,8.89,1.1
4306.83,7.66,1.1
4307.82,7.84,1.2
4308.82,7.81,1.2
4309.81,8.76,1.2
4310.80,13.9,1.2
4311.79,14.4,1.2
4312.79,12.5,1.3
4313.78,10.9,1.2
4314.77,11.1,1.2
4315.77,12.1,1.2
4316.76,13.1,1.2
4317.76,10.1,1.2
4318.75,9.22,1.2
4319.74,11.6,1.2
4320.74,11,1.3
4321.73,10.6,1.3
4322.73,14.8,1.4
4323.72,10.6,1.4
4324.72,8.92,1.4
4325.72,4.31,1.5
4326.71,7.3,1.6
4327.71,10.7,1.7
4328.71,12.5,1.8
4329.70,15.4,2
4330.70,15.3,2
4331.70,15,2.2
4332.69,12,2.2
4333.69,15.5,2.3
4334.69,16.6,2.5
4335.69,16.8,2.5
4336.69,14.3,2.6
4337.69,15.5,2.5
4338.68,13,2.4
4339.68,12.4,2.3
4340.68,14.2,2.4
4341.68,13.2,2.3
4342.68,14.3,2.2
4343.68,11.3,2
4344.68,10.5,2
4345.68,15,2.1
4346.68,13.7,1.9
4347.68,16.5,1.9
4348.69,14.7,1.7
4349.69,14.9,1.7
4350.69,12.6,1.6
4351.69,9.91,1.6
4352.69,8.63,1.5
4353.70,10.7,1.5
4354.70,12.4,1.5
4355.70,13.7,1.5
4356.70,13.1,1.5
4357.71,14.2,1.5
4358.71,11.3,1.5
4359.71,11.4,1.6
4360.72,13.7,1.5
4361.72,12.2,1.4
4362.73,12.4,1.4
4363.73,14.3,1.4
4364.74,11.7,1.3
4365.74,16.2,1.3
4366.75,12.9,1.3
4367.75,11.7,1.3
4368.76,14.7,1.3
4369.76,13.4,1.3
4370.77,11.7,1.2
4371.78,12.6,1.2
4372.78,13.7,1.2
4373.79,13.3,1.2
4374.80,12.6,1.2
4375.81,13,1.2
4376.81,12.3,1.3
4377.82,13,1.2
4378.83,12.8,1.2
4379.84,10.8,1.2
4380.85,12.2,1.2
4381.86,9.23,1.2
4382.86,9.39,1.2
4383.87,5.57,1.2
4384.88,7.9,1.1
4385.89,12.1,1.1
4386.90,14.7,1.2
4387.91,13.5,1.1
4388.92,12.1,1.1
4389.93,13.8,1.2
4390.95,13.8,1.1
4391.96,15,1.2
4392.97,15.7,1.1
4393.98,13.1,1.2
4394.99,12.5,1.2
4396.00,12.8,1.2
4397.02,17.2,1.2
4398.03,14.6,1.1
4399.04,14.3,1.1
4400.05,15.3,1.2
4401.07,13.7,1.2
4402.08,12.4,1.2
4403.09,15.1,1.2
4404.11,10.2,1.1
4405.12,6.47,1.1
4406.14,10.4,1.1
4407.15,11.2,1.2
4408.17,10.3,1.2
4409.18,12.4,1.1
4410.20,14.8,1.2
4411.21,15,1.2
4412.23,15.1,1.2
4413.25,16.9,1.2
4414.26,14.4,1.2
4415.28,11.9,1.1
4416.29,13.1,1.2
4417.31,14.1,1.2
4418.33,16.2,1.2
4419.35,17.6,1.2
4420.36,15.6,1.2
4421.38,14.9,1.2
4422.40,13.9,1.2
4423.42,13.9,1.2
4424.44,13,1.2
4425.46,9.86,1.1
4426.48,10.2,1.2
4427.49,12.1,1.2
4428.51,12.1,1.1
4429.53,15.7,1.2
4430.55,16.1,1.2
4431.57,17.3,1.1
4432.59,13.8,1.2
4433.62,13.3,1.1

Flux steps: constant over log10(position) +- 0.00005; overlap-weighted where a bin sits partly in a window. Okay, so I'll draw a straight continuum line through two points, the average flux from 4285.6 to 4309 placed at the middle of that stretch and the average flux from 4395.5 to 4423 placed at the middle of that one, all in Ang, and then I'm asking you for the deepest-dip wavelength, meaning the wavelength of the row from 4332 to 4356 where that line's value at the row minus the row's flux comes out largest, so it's 4352.69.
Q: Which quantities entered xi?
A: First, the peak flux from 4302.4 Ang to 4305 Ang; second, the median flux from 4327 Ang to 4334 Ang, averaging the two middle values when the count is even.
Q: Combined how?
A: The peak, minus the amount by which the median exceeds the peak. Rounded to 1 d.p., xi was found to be 6.6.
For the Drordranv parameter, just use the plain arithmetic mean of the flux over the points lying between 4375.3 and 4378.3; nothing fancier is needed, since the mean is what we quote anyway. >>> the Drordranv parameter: 13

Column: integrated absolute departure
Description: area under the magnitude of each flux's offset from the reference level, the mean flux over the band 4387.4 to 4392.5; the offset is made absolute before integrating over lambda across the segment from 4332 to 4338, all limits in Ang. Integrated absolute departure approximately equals 12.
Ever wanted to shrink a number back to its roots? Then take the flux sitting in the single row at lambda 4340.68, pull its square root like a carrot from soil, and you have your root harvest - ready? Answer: 3.8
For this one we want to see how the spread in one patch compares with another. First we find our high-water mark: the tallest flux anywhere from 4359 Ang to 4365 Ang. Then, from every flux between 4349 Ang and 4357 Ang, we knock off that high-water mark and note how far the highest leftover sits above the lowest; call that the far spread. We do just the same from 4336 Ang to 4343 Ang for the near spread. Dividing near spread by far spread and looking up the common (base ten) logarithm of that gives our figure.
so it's -0.3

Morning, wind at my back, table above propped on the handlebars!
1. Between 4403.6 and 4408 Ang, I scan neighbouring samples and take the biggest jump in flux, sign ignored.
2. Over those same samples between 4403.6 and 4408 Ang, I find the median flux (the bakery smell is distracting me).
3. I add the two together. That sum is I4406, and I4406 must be 14.2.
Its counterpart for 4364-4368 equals 16.8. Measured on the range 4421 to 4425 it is 14.9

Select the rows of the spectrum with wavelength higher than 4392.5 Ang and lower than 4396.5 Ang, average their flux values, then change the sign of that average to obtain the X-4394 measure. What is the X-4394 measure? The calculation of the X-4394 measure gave -14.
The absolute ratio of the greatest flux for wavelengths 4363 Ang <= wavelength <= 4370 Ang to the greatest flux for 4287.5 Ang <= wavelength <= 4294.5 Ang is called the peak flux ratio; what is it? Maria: 1.6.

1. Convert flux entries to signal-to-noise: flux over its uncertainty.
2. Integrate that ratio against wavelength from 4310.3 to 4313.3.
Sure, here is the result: 33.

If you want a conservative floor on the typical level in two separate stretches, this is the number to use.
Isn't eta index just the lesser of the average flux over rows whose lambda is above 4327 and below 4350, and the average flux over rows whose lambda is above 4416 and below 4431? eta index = 14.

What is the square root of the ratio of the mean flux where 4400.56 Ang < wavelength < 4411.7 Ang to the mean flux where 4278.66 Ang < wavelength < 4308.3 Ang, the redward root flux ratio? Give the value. 1.19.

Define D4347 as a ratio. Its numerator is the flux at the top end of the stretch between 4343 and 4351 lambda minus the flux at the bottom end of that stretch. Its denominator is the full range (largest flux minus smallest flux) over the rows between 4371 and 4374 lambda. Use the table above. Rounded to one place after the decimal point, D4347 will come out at 1.2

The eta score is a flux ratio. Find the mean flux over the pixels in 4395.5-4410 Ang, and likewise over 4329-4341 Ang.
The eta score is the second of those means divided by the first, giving 1.16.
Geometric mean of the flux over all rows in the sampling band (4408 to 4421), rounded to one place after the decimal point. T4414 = 14.3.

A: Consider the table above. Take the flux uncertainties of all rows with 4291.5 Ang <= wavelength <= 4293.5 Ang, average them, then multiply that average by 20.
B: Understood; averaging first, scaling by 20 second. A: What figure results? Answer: 21.0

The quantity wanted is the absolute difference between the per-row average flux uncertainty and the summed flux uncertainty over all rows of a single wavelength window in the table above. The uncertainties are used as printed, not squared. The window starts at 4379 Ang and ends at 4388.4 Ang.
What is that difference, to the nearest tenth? 9.3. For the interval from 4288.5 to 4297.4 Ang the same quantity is 8.4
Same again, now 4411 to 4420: 9.5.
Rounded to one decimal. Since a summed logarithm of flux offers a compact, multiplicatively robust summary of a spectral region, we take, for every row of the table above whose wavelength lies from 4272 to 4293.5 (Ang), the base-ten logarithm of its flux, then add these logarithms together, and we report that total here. 18.9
